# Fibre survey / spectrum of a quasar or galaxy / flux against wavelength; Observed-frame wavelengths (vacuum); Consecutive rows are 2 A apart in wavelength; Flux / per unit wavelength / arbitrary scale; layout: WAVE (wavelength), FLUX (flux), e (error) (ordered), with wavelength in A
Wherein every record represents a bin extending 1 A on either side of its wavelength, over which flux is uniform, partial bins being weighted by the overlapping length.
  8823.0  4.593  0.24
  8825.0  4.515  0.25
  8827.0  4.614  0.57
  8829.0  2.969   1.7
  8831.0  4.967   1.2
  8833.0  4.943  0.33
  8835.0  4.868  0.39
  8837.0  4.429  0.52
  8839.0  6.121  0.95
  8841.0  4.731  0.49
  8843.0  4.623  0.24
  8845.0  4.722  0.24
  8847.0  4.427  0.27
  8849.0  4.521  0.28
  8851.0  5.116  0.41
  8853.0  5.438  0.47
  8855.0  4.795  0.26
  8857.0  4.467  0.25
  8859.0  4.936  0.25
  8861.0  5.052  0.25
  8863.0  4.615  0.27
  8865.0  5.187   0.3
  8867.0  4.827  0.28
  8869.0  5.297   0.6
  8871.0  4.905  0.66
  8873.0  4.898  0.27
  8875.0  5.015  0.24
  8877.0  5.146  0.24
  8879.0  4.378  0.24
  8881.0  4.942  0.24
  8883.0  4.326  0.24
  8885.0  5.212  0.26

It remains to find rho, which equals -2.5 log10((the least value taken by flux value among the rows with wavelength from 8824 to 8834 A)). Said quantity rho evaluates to -1.18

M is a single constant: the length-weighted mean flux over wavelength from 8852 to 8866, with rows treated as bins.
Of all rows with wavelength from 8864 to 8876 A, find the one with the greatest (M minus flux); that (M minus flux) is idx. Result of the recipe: 0.10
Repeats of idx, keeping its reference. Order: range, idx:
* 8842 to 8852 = 0.50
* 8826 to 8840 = 1.96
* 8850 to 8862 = 0.46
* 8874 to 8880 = 0.55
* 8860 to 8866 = 0.31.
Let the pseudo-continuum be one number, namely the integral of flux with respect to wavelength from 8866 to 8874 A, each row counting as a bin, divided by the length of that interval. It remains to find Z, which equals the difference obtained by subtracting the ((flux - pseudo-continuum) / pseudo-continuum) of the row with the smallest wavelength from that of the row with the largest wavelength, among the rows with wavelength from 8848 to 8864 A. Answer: 0.02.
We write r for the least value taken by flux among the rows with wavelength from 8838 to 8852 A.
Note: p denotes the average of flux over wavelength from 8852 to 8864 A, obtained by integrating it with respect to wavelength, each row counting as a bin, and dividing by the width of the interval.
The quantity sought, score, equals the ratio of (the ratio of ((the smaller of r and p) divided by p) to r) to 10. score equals 0.0205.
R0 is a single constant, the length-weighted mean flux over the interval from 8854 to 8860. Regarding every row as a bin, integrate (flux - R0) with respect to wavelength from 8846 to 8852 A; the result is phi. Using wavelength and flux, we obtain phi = -0.3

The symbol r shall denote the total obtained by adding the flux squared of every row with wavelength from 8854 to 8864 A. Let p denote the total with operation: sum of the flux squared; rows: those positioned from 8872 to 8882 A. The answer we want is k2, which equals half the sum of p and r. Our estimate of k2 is 117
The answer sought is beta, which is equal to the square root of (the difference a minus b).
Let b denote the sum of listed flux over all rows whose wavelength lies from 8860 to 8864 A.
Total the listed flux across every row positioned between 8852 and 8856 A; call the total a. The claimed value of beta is 0.75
